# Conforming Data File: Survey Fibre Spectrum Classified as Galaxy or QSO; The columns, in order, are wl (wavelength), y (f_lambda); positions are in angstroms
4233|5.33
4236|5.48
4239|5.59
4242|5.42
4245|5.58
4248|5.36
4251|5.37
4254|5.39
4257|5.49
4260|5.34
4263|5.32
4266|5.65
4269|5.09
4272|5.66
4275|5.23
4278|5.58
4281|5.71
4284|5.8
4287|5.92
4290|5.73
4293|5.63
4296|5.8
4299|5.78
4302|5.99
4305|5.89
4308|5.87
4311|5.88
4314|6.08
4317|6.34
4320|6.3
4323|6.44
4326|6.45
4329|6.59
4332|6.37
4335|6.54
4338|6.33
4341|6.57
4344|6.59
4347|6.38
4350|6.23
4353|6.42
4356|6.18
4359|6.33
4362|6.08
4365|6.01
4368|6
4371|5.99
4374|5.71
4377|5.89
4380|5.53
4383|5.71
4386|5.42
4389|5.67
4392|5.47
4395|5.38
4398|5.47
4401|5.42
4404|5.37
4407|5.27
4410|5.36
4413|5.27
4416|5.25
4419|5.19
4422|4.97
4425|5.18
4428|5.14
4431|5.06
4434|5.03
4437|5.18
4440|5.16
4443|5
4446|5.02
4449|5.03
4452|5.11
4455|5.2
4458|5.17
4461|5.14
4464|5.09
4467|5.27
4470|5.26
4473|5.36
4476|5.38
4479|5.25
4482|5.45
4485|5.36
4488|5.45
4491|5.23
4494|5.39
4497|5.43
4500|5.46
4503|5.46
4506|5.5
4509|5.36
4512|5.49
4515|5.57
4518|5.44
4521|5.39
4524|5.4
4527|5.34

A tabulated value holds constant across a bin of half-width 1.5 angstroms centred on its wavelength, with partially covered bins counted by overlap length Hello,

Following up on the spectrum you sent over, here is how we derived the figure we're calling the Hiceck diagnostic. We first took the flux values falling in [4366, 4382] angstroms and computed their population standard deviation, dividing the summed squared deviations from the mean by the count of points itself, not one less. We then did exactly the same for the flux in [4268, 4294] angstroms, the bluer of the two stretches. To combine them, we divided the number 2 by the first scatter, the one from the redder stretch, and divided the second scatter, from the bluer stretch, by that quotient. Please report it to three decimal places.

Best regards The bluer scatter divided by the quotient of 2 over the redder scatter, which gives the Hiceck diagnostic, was 0.023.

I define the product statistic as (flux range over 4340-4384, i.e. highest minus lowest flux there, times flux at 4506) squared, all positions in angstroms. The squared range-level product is 34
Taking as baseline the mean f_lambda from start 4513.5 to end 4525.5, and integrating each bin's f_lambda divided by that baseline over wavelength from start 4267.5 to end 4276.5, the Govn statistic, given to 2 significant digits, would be 8.8 angstroms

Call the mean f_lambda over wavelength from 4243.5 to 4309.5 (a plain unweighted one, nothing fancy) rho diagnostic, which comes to 5.6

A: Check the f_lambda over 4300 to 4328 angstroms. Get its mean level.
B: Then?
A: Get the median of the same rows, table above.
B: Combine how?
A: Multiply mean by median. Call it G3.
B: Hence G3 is 37.3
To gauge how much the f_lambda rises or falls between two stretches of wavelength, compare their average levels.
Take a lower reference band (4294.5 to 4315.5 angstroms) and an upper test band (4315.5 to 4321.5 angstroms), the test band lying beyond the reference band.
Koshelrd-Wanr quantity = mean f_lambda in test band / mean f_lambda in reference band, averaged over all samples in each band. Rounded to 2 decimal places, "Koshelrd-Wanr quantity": 1.07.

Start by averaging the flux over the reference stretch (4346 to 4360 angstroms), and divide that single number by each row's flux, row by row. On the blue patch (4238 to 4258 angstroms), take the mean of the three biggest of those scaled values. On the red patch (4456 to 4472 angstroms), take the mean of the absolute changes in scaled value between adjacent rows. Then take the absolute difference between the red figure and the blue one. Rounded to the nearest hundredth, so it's 1.16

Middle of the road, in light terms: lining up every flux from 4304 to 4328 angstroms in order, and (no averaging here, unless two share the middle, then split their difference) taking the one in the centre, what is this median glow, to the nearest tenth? 6.2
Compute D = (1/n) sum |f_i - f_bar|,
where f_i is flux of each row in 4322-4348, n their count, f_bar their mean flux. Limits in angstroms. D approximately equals 0.088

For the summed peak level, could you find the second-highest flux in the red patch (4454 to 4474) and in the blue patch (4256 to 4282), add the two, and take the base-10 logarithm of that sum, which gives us 1.04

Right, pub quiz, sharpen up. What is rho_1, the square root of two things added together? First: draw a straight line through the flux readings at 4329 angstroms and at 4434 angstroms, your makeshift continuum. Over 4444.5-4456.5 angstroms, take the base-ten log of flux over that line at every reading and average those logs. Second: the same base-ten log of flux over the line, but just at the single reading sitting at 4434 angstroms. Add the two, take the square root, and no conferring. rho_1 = 0.16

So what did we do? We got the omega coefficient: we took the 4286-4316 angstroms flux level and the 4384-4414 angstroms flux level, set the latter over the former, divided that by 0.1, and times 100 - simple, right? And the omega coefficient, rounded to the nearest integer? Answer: 924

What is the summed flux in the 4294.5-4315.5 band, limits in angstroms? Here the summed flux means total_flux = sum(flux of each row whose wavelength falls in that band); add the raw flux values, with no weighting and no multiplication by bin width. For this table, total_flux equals 41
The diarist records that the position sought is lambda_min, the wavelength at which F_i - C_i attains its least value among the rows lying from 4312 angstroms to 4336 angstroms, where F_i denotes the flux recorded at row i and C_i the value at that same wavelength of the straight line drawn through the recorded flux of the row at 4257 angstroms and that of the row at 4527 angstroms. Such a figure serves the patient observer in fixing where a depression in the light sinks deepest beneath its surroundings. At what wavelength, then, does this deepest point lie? 4314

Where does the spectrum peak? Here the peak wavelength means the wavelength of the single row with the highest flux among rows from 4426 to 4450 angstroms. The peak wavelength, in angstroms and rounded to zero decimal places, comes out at 4437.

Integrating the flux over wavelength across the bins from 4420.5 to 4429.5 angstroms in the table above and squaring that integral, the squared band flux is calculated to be 2104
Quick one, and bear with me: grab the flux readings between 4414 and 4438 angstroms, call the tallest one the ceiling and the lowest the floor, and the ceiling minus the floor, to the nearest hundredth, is 0.28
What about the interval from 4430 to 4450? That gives 0.18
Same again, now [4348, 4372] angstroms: 0.43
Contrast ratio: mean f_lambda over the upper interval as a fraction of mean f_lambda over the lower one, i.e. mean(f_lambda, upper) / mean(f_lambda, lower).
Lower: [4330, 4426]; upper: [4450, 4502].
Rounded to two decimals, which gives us 0.91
